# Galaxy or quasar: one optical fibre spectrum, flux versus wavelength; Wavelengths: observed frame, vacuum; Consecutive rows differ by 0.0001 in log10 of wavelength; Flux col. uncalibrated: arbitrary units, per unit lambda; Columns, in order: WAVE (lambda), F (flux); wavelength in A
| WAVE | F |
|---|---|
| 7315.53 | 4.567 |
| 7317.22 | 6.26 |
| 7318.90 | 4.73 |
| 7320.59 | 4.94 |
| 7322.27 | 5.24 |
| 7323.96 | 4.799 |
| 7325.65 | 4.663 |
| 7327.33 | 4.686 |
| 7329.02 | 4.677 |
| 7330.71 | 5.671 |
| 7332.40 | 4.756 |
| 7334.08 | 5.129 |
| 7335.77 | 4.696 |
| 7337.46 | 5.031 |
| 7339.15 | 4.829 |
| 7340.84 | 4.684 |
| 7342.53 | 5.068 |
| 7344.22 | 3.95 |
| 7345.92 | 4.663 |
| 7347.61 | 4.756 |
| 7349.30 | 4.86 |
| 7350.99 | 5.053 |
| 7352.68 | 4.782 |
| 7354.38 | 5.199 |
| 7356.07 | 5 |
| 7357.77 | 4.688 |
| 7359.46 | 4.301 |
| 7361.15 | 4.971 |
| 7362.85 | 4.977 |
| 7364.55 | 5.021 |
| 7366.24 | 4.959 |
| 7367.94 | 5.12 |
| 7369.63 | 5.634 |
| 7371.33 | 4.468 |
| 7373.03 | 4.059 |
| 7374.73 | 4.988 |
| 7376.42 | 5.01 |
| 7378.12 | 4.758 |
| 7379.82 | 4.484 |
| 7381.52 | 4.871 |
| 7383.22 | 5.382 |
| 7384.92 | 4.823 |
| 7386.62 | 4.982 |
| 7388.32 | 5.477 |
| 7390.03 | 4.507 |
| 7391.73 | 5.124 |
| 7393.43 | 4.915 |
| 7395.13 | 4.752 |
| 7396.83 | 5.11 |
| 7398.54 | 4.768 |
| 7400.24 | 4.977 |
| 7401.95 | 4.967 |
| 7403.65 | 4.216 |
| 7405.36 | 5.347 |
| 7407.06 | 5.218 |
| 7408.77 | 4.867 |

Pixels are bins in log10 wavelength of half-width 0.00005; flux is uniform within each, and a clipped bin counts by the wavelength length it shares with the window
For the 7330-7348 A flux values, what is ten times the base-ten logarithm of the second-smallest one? 6.69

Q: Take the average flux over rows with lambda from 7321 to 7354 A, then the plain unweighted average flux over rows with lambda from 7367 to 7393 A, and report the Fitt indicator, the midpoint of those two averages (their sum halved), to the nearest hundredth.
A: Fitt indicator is 4.88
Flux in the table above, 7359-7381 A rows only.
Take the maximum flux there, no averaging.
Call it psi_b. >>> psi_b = 5.634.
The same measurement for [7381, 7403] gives 5.477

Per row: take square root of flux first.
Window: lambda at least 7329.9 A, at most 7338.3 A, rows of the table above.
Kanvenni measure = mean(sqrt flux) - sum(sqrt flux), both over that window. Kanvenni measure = -8.99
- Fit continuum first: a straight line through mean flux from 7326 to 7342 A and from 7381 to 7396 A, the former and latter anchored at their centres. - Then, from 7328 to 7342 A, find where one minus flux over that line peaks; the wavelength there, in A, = 7340.84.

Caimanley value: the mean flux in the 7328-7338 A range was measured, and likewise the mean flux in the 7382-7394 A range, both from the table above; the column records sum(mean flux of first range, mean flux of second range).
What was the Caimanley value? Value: 10.0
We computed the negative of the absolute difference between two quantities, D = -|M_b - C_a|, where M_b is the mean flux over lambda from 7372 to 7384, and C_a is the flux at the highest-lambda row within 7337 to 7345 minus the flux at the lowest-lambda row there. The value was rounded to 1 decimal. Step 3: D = -5.9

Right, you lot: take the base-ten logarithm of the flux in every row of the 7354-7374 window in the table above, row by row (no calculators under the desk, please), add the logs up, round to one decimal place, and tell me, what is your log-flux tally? 8.2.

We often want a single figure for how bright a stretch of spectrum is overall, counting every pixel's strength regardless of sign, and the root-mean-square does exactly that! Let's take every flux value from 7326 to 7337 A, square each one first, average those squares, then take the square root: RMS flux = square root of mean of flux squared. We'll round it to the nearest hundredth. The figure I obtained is 4.95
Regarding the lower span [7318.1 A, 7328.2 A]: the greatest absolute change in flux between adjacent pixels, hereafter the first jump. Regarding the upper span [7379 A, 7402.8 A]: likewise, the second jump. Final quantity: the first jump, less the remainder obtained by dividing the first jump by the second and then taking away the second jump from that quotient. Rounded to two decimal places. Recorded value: 0.96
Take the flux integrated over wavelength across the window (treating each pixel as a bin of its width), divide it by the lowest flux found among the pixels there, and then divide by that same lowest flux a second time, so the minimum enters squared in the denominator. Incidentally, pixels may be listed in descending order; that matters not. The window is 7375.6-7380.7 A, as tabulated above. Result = 1.20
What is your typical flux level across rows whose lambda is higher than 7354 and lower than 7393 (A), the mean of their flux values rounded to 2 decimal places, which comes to 4.90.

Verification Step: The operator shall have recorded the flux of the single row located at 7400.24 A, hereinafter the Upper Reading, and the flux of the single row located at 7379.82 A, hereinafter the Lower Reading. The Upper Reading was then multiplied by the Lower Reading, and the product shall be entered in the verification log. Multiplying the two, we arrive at 22.3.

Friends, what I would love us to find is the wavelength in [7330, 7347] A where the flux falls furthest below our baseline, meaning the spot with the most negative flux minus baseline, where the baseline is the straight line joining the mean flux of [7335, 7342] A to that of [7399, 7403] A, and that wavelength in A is 7344.22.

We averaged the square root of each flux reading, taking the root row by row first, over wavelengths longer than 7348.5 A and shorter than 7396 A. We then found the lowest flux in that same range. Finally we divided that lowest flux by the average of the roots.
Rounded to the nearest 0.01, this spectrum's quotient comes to 1.83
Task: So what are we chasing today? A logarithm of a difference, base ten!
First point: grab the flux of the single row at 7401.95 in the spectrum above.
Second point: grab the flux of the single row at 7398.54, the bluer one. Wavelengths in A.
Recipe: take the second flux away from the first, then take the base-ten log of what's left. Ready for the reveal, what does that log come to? -0.70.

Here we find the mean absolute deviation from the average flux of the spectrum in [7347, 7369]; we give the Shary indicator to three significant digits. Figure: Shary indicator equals 0.170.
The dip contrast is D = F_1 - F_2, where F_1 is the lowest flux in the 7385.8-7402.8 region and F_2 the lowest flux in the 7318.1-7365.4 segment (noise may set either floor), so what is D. 0.6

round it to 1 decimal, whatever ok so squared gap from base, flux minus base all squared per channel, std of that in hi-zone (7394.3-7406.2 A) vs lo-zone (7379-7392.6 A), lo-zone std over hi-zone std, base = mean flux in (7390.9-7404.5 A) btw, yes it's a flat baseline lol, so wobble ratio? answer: 0.9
